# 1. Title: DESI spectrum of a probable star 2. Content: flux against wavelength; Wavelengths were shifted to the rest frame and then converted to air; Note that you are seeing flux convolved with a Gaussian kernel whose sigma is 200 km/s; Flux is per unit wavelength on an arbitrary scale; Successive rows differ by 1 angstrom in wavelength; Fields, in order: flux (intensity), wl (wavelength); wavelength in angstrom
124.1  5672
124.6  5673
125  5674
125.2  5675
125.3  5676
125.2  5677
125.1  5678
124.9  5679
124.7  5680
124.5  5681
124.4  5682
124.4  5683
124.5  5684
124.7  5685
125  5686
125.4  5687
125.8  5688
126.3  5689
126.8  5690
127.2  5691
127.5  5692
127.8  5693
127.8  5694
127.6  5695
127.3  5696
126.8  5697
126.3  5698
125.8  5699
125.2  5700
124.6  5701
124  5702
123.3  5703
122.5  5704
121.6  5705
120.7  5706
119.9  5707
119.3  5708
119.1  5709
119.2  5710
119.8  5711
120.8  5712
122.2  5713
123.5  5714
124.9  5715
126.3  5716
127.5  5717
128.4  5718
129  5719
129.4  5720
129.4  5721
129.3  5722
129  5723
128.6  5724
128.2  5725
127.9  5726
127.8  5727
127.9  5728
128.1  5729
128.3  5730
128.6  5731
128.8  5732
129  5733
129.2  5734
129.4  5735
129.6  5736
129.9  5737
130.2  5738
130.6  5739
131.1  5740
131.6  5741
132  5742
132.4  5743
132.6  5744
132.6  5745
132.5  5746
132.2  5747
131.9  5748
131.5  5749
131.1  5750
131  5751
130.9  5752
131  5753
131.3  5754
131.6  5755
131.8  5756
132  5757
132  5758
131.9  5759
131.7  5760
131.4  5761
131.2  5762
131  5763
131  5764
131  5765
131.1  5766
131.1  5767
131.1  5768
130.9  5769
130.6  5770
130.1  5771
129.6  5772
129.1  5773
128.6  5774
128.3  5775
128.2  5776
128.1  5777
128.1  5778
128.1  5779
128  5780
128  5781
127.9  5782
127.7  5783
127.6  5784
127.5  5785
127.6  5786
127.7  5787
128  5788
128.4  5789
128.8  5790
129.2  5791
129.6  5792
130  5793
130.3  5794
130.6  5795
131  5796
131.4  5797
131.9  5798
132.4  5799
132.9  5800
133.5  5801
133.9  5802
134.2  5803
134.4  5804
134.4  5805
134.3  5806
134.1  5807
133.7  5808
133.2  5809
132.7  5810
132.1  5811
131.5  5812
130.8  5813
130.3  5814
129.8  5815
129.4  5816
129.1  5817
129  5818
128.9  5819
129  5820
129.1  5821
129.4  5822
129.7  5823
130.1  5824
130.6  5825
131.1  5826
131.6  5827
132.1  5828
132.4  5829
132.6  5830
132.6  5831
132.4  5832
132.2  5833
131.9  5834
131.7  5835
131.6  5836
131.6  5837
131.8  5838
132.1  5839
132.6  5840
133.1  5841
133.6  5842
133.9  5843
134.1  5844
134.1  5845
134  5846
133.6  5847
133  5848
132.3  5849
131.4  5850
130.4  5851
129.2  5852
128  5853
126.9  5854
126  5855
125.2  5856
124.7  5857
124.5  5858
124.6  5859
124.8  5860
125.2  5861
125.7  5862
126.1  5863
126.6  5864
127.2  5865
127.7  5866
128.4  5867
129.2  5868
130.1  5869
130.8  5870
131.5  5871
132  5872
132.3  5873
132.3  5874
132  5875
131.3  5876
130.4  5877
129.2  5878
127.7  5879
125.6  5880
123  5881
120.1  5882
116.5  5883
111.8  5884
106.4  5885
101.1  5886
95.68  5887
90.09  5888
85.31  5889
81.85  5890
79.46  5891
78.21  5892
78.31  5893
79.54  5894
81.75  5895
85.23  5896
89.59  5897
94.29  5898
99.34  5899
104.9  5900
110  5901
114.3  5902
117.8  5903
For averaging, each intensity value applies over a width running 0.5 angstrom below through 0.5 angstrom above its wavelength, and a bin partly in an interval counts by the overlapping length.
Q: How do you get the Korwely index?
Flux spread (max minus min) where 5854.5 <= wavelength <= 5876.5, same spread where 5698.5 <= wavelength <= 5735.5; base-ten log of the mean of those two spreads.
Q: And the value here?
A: 1.0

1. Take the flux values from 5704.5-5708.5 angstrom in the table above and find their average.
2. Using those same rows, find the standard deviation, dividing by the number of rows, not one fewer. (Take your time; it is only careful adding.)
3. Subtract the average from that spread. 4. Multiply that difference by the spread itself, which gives -103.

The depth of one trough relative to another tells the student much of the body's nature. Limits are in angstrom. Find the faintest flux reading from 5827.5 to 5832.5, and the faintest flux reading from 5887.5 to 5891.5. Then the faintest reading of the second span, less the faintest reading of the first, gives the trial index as -53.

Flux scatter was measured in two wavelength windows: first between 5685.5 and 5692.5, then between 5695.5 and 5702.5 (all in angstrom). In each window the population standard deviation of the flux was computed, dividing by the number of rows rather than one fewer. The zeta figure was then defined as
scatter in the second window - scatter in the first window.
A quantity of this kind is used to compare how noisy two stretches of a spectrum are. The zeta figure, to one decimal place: 0.2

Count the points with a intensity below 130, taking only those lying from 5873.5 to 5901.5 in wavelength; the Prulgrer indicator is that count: 24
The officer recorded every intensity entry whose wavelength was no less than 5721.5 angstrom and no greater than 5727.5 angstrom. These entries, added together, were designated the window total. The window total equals 771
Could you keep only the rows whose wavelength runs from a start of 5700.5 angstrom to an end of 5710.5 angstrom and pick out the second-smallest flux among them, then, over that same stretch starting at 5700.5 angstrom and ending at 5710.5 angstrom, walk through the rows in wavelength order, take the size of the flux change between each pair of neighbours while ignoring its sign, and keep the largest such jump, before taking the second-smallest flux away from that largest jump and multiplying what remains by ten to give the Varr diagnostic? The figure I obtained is -1183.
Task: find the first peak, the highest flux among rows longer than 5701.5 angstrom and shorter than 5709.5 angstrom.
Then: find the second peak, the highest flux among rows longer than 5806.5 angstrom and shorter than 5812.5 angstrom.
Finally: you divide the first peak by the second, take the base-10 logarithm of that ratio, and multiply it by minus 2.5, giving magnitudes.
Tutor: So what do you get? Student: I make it 0.085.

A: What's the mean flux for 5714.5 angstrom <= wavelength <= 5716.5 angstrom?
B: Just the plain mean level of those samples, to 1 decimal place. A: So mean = 125.6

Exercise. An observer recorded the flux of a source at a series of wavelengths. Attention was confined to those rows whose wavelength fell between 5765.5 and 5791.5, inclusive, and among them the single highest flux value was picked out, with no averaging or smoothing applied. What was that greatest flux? 131.1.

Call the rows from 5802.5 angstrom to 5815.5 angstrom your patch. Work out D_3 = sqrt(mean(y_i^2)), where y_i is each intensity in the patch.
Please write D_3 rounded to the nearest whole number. 133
